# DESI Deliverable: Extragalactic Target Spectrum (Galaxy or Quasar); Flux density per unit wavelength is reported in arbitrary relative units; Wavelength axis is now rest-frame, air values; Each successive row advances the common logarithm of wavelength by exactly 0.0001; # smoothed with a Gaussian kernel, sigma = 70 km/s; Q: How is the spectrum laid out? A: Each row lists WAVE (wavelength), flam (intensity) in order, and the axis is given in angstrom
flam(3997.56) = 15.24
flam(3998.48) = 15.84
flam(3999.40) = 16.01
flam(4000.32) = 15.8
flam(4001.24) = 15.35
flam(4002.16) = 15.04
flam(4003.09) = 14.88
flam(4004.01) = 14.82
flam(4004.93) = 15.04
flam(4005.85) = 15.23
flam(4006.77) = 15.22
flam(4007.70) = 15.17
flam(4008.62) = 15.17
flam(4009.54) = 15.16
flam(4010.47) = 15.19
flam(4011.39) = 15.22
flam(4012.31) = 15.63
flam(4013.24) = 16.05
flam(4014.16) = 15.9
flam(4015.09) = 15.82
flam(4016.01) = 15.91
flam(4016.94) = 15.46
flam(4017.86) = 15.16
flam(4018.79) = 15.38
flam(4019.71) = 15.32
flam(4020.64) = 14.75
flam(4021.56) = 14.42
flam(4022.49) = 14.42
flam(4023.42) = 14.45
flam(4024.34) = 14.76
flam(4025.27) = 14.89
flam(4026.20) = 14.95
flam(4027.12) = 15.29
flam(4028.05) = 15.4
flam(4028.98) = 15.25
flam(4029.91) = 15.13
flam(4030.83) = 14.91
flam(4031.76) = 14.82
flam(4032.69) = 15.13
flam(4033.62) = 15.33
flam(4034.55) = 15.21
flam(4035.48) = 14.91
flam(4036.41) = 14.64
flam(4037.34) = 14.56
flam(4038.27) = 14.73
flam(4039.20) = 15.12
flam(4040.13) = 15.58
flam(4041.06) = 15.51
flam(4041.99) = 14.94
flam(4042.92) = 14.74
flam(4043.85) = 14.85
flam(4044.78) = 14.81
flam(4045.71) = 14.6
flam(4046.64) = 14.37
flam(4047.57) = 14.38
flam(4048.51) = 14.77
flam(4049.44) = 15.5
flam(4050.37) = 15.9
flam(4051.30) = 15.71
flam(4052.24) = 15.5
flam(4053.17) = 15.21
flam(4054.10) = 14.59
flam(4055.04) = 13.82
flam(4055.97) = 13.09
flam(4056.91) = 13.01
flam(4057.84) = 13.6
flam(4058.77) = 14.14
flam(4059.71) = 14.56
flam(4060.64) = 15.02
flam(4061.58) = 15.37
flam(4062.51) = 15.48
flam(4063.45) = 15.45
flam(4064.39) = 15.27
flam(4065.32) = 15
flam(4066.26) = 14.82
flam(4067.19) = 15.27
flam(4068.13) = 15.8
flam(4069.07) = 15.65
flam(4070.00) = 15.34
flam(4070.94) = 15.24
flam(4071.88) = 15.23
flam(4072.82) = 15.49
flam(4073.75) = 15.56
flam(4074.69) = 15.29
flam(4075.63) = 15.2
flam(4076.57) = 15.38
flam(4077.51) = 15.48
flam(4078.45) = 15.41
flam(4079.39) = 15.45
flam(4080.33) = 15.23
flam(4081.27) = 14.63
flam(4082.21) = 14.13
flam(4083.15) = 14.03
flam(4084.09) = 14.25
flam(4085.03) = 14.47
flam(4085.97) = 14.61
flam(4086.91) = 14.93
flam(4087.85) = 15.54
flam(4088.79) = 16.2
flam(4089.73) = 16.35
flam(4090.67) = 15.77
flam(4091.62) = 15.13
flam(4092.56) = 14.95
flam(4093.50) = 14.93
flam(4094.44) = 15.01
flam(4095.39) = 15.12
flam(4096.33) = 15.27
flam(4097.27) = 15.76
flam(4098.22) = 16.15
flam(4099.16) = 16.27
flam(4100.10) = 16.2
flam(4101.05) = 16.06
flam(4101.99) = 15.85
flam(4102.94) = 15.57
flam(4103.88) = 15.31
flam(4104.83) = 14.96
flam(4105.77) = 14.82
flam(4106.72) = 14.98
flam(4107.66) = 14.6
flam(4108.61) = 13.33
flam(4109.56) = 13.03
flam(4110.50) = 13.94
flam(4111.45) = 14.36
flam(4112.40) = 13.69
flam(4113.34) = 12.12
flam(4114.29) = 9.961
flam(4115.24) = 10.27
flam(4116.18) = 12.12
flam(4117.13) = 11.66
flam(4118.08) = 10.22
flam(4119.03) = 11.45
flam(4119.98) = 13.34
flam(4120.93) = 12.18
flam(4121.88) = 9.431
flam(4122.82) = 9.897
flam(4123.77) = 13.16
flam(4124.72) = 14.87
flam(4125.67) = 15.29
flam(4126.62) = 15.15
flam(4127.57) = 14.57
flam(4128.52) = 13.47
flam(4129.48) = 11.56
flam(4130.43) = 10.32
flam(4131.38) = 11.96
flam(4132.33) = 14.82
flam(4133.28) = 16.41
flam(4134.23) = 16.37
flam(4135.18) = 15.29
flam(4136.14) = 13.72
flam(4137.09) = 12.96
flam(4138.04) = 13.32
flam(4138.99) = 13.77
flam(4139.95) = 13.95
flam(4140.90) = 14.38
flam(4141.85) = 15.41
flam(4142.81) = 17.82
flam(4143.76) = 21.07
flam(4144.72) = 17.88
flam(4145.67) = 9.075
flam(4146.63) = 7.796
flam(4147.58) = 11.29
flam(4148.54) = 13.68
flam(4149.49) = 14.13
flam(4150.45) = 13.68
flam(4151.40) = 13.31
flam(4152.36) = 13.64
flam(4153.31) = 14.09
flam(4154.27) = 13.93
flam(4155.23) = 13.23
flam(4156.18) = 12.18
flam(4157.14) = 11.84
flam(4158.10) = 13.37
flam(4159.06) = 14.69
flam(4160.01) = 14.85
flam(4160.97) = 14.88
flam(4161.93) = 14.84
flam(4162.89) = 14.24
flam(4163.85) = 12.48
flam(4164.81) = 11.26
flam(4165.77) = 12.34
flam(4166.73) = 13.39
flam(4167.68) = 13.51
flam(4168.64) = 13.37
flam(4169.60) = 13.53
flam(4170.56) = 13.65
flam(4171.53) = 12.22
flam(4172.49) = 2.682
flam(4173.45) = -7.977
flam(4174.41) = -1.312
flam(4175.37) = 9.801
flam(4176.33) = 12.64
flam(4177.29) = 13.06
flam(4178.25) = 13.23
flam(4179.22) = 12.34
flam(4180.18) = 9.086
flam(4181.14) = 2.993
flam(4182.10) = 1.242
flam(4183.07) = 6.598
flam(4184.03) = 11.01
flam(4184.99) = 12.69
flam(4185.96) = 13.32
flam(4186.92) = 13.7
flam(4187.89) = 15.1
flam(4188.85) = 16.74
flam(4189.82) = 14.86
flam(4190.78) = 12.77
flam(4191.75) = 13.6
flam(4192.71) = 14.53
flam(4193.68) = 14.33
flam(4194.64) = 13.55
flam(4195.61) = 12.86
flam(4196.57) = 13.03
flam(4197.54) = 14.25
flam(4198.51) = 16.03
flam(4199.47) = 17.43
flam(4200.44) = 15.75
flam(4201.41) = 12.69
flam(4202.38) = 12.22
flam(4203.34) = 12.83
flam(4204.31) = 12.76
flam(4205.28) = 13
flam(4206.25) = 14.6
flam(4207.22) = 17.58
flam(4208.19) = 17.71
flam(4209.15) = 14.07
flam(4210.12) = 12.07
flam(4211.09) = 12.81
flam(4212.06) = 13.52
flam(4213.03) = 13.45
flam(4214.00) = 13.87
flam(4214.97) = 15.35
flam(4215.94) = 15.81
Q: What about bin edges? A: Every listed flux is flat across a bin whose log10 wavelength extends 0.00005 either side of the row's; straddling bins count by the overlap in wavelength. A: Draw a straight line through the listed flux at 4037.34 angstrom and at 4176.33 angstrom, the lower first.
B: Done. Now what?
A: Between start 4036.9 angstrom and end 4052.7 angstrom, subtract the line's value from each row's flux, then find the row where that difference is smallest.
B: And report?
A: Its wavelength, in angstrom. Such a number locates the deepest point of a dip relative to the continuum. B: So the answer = 4046.64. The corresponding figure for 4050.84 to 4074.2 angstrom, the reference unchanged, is 4056.91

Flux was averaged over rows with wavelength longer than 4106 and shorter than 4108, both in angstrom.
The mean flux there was 14.8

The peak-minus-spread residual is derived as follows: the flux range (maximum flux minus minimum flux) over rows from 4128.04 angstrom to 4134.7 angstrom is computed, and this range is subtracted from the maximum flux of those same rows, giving 10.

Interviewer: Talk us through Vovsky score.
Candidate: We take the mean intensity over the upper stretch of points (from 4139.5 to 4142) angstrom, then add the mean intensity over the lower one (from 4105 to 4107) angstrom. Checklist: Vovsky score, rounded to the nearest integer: 29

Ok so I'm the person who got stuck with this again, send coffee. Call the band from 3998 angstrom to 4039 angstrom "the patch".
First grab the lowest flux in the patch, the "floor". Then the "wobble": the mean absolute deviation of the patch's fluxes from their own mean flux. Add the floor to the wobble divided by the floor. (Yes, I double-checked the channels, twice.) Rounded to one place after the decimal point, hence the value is 14.4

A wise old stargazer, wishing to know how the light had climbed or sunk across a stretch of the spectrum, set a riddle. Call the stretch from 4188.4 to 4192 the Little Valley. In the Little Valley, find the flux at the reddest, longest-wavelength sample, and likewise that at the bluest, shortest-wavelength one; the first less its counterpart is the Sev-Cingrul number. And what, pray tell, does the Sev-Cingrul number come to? -3.1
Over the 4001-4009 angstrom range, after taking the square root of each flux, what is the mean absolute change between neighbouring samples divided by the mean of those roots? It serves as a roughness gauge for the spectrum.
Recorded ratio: 0.0041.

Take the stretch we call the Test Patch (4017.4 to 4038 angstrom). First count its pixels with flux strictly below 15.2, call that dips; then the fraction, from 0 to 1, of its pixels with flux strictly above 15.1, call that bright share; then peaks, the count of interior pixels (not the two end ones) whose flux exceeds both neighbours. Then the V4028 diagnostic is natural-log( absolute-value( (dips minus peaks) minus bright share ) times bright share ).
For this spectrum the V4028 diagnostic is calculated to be 1.66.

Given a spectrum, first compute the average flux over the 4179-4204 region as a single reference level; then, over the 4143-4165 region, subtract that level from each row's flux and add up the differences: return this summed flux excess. 23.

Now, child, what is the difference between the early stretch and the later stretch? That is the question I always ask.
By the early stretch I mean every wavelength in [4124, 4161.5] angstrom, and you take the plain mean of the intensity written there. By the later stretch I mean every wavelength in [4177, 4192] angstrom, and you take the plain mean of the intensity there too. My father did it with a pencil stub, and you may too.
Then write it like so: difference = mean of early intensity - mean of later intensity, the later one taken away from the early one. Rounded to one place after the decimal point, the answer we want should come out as 2.6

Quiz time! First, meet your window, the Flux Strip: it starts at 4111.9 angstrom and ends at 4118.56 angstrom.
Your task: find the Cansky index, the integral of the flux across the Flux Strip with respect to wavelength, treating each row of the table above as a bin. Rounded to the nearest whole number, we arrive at 76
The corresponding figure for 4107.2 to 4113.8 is 90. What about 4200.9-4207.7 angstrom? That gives 93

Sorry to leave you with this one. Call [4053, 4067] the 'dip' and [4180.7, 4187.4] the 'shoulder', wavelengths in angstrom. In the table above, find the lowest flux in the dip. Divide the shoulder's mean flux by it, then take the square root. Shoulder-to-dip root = 0.82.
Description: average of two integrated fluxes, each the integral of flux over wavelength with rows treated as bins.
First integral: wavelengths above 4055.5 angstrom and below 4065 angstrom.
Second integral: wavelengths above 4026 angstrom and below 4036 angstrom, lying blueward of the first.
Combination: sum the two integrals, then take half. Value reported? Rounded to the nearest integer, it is 145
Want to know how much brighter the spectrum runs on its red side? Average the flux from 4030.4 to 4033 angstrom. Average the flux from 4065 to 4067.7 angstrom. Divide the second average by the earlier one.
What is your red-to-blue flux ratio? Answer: 1.01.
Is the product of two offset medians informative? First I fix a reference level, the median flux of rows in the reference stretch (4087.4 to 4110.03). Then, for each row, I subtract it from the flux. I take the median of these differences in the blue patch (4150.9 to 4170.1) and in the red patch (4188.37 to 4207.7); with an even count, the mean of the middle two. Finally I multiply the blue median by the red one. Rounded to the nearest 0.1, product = 2.5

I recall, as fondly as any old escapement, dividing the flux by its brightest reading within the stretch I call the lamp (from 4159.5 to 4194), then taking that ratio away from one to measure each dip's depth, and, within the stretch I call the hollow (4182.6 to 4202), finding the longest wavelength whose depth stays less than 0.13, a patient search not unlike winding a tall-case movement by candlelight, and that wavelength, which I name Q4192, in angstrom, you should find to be 4200.44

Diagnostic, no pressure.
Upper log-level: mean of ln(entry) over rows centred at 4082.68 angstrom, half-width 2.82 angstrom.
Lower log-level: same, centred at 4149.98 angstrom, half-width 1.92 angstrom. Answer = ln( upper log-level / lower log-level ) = 0.020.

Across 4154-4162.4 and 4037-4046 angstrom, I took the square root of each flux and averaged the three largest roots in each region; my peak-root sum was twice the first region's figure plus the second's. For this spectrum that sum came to 11.6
